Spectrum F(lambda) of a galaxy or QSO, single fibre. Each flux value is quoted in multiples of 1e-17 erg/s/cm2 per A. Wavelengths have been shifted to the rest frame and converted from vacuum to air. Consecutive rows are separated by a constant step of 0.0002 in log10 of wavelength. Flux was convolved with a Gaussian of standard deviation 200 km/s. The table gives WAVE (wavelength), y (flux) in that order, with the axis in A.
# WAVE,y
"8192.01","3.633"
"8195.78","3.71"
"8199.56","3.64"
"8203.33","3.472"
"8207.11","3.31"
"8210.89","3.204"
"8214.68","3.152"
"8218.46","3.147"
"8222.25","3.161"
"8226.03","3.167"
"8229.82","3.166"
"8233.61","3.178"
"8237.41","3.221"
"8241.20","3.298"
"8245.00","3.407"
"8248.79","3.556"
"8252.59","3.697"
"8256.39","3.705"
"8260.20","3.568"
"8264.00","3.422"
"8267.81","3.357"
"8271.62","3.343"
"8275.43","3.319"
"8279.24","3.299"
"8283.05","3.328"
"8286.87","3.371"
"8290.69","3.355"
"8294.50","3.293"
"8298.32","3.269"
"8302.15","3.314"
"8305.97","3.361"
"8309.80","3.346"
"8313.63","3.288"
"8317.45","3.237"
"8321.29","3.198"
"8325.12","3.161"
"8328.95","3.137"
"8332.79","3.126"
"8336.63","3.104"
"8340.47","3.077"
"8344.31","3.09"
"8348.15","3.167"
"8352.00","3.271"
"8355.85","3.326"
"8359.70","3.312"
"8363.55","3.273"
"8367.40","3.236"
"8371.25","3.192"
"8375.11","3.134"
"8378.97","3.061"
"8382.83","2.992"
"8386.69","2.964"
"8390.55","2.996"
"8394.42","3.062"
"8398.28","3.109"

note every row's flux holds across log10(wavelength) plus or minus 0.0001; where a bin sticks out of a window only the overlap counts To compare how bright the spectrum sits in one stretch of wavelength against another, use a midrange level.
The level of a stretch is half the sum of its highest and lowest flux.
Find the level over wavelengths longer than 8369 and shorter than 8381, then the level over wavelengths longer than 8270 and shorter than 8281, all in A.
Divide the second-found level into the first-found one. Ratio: 0.94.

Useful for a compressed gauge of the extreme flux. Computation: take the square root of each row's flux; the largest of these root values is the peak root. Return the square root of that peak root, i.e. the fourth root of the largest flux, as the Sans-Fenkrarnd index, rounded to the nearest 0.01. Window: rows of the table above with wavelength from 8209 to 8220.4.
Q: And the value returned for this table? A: 1.34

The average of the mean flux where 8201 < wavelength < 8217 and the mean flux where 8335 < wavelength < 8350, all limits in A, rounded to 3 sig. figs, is 3.20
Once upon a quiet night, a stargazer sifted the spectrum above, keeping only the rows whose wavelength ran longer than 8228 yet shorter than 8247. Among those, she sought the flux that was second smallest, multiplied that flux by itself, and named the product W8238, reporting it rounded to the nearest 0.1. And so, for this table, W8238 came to 10.1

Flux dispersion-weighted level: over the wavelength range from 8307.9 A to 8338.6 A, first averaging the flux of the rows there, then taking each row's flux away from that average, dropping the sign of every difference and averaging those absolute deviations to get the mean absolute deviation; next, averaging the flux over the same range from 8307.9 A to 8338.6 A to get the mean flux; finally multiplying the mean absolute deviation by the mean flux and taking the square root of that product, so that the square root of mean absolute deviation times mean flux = 0.47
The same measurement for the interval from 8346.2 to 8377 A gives 0.43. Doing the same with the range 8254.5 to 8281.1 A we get 0.64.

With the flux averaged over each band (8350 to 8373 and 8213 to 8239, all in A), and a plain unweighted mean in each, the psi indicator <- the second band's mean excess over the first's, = -0.10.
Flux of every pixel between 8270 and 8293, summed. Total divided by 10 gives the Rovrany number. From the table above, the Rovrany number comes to 2.00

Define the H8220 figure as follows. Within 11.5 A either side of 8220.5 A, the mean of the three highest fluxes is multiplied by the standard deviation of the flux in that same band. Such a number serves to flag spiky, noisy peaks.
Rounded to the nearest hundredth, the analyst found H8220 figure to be 0.06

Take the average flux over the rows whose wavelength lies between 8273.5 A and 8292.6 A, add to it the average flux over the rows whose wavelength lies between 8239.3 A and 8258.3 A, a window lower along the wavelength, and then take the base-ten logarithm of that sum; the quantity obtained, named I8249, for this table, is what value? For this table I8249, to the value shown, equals 0.837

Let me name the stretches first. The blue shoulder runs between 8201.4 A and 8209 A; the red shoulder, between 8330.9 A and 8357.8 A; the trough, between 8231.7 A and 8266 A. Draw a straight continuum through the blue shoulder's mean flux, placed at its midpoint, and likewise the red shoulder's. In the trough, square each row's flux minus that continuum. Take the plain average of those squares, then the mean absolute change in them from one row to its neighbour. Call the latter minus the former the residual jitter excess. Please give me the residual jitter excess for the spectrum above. -0.014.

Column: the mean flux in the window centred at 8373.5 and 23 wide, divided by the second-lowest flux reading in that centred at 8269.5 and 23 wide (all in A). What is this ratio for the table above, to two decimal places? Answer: 0.95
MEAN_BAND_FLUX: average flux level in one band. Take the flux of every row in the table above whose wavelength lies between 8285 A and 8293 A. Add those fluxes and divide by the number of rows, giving 3.36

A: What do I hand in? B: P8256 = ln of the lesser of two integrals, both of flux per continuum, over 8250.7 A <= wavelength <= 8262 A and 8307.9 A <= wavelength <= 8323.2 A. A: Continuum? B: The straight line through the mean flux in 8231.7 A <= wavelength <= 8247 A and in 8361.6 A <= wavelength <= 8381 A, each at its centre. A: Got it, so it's 2.5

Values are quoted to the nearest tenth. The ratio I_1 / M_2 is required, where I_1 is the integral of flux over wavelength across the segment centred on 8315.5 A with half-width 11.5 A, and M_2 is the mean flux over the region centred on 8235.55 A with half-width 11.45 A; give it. 23.2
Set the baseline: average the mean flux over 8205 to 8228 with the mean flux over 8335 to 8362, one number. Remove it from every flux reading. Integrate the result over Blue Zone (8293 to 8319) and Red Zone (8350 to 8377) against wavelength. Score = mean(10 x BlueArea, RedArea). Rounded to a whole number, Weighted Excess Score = 15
